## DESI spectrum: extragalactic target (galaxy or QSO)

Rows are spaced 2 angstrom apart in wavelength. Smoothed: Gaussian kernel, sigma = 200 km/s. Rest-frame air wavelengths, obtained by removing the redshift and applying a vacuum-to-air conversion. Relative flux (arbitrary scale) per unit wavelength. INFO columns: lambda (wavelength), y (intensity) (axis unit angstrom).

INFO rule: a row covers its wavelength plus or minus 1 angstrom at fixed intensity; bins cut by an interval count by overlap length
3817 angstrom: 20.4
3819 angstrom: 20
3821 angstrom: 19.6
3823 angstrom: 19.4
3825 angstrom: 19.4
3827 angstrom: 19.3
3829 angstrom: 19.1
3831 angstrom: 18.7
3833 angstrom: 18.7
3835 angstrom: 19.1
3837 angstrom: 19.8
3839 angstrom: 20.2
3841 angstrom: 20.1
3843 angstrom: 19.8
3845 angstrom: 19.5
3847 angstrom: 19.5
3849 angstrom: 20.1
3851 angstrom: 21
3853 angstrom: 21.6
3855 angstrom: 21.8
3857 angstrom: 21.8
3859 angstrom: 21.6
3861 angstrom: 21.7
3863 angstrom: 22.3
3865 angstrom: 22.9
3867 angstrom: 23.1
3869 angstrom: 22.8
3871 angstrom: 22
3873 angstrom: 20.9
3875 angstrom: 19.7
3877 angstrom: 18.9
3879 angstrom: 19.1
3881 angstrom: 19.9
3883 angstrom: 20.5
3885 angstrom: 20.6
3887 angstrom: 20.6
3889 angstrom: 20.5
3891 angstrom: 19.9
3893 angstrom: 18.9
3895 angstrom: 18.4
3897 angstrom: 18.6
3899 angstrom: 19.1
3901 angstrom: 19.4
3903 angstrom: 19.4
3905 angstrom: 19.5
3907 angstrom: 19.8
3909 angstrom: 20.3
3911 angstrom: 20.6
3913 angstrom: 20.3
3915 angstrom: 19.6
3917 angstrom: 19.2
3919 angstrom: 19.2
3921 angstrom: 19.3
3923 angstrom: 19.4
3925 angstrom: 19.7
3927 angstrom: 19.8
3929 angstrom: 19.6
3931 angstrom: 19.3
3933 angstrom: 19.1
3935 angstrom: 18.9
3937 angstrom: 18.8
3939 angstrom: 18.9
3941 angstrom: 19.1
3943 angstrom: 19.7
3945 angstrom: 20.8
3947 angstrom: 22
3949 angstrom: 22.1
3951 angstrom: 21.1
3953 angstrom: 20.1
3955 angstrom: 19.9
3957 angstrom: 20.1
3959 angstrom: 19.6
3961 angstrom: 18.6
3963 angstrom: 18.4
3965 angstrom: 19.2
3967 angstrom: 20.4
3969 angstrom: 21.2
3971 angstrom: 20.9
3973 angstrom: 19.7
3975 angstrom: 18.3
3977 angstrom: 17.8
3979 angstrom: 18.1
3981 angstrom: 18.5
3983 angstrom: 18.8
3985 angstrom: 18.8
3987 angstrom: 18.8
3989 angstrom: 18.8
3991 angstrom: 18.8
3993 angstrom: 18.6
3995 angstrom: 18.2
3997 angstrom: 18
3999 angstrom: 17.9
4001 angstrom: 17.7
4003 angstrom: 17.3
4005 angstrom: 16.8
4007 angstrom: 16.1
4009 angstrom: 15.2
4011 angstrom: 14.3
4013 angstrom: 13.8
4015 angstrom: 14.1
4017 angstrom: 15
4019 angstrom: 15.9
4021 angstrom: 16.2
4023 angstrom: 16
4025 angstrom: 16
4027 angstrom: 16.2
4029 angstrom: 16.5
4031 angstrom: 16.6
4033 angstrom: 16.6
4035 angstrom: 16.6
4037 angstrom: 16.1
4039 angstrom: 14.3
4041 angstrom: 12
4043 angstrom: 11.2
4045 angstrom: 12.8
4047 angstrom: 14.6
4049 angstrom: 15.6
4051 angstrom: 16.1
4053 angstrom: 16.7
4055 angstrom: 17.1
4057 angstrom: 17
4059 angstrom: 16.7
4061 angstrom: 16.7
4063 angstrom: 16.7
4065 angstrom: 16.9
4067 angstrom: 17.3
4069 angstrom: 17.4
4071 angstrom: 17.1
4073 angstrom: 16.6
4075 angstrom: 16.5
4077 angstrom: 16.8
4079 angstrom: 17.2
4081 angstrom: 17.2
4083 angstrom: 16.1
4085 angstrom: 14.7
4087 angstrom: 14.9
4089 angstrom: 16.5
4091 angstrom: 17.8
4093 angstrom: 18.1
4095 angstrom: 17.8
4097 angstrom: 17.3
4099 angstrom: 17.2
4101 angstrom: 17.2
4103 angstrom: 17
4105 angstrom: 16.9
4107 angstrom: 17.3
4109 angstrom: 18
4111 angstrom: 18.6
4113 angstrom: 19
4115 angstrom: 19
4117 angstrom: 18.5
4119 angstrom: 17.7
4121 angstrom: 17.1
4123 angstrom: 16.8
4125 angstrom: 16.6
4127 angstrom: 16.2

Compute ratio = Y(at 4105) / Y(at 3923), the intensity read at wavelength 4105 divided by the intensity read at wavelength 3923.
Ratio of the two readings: 0.87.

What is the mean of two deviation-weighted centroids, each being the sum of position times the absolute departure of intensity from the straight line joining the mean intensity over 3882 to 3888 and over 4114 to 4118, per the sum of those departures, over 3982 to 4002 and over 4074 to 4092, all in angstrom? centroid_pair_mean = 4038.3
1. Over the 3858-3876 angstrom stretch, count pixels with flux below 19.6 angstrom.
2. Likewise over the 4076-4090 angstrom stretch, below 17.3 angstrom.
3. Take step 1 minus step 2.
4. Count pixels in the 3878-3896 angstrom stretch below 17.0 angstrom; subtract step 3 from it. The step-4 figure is 7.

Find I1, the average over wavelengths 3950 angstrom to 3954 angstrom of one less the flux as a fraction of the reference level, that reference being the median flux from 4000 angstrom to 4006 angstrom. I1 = -0.19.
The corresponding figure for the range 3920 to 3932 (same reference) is -0.13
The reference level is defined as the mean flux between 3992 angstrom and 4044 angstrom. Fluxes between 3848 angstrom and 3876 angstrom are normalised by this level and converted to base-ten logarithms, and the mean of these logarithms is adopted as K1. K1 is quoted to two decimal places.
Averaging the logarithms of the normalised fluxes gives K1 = 0.13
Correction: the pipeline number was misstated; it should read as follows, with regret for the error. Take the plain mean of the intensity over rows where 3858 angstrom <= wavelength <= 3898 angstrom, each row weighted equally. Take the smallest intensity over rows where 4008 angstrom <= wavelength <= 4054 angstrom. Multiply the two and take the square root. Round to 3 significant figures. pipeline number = 15.2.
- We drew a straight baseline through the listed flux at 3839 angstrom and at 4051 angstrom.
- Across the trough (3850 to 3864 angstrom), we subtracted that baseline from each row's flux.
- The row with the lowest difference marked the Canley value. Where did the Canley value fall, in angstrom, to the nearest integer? 3851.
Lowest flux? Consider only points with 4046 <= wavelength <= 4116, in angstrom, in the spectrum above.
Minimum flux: 14.6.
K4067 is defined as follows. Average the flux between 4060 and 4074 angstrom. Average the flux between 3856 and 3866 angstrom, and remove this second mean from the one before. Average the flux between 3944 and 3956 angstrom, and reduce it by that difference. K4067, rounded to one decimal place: 26.1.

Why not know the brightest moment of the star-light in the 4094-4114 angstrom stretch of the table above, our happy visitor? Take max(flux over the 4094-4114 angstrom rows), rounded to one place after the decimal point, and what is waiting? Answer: 19.0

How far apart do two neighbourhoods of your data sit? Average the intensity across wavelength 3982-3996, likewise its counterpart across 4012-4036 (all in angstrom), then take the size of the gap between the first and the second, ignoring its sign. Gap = 2.9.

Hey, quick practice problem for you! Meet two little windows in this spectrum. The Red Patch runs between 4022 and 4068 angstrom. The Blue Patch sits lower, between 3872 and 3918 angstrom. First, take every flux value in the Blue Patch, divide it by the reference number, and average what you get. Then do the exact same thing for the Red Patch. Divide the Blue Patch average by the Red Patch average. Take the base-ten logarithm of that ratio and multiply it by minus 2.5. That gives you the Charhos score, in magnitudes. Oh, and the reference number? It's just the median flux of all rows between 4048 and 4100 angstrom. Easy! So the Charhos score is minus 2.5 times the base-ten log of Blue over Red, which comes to -0.24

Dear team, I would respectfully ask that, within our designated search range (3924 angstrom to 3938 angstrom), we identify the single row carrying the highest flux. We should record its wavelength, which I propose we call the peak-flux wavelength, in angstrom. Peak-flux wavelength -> 3927 angstrom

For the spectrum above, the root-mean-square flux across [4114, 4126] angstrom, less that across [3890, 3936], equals -1.8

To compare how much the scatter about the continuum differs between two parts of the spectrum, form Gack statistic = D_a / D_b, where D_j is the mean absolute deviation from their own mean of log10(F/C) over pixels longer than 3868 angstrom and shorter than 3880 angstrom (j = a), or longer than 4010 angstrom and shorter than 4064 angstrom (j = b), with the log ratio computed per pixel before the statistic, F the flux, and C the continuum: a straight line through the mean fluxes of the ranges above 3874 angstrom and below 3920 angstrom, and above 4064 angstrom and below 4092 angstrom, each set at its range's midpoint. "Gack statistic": 0.69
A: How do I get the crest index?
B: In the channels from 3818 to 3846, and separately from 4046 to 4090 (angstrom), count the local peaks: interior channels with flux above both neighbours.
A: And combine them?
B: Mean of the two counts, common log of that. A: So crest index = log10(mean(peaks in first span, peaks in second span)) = 0.2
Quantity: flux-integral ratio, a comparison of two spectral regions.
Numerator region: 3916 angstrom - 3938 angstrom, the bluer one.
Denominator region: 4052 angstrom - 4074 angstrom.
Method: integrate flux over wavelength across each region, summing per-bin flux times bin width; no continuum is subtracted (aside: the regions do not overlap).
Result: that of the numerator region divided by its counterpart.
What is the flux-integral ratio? 1.14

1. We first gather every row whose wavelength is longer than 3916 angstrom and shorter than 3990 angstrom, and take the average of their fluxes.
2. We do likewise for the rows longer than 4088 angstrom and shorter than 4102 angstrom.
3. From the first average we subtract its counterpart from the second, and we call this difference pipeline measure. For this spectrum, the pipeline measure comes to 2.1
